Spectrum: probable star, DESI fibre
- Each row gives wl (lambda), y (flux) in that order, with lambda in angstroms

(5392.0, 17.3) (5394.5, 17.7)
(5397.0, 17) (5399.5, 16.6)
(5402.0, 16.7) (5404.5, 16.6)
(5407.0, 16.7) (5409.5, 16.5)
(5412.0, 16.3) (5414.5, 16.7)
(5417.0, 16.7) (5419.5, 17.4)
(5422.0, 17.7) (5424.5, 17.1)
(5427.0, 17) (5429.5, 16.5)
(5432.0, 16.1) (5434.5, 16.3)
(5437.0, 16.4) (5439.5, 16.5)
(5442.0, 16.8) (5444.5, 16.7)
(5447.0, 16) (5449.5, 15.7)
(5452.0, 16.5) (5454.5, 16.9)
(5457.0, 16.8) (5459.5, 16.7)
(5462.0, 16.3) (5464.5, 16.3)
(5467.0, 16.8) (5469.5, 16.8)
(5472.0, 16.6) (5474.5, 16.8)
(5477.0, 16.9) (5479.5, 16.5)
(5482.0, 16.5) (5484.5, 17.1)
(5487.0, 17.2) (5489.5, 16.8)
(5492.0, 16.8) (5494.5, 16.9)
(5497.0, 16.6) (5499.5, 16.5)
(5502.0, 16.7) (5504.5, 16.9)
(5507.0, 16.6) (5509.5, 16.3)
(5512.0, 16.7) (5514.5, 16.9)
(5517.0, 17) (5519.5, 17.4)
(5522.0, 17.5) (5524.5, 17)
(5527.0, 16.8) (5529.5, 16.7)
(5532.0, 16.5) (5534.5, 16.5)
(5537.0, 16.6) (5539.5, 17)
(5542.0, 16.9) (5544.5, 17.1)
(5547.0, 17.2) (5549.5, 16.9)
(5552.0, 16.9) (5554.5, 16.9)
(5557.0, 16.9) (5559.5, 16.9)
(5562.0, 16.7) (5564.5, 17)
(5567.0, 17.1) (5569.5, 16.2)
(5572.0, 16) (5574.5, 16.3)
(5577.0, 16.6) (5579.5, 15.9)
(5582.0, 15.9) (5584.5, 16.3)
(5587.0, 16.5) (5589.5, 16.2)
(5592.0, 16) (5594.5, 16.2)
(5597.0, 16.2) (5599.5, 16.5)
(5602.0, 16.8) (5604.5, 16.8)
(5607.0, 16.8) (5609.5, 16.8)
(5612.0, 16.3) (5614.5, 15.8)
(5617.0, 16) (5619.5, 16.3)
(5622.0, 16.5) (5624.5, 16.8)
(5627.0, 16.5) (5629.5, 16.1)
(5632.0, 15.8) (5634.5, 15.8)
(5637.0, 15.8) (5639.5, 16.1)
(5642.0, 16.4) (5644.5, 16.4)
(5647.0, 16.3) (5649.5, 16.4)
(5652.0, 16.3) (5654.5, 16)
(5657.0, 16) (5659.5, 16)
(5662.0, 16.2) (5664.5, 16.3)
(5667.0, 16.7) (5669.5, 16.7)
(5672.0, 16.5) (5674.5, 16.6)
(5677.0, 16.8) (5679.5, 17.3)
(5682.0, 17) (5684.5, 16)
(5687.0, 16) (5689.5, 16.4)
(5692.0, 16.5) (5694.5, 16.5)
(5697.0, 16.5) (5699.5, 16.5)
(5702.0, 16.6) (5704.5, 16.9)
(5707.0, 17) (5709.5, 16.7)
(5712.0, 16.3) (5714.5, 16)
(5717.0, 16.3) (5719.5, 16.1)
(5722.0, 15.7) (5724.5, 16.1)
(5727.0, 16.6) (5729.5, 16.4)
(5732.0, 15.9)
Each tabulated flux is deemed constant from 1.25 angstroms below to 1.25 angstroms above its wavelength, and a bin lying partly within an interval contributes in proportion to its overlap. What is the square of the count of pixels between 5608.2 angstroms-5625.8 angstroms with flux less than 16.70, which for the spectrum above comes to 25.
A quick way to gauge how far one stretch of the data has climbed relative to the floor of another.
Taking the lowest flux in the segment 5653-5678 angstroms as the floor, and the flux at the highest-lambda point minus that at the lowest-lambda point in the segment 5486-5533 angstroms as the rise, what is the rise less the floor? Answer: -16.7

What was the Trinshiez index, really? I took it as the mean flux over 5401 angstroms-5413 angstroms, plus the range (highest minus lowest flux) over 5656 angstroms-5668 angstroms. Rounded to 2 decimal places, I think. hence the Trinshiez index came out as 17.26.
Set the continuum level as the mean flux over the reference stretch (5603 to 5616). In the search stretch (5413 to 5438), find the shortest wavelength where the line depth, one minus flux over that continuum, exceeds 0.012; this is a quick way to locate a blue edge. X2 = 5432.0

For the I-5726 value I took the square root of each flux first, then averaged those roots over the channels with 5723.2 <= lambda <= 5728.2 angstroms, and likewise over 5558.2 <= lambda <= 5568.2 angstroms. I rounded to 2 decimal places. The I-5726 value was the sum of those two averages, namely 8.16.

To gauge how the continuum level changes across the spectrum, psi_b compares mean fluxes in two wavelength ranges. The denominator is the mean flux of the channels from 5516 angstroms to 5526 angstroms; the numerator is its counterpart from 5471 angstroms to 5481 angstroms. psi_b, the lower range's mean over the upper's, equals 0.97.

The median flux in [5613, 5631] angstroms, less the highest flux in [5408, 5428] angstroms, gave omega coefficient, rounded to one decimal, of -1.4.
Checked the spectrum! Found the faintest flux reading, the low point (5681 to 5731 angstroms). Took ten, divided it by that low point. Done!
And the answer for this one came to 0.637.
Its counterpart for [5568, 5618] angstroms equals 0.633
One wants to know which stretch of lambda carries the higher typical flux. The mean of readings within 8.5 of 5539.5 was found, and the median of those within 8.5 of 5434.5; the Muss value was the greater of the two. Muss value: 16.8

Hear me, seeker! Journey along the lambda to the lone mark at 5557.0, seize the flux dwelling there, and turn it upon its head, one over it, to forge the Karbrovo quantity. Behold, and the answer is 0.0592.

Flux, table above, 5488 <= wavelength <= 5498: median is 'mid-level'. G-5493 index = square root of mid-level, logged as 4.10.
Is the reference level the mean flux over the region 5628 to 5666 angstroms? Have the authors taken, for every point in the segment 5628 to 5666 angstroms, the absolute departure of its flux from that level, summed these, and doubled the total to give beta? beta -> 5.7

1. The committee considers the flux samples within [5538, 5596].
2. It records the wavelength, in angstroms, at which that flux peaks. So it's 5547.0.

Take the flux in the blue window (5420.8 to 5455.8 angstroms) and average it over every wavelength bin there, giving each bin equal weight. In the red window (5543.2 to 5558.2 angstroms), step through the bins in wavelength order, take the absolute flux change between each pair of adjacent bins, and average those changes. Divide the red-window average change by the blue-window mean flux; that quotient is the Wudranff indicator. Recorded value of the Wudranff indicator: 0.0048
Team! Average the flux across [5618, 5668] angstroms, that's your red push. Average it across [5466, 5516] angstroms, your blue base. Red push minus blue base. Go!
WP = -0.51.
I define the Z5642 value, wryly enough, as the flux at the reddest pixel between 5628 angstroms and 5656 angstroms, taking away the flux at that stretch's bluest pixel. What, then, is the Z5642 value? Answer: -0.1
